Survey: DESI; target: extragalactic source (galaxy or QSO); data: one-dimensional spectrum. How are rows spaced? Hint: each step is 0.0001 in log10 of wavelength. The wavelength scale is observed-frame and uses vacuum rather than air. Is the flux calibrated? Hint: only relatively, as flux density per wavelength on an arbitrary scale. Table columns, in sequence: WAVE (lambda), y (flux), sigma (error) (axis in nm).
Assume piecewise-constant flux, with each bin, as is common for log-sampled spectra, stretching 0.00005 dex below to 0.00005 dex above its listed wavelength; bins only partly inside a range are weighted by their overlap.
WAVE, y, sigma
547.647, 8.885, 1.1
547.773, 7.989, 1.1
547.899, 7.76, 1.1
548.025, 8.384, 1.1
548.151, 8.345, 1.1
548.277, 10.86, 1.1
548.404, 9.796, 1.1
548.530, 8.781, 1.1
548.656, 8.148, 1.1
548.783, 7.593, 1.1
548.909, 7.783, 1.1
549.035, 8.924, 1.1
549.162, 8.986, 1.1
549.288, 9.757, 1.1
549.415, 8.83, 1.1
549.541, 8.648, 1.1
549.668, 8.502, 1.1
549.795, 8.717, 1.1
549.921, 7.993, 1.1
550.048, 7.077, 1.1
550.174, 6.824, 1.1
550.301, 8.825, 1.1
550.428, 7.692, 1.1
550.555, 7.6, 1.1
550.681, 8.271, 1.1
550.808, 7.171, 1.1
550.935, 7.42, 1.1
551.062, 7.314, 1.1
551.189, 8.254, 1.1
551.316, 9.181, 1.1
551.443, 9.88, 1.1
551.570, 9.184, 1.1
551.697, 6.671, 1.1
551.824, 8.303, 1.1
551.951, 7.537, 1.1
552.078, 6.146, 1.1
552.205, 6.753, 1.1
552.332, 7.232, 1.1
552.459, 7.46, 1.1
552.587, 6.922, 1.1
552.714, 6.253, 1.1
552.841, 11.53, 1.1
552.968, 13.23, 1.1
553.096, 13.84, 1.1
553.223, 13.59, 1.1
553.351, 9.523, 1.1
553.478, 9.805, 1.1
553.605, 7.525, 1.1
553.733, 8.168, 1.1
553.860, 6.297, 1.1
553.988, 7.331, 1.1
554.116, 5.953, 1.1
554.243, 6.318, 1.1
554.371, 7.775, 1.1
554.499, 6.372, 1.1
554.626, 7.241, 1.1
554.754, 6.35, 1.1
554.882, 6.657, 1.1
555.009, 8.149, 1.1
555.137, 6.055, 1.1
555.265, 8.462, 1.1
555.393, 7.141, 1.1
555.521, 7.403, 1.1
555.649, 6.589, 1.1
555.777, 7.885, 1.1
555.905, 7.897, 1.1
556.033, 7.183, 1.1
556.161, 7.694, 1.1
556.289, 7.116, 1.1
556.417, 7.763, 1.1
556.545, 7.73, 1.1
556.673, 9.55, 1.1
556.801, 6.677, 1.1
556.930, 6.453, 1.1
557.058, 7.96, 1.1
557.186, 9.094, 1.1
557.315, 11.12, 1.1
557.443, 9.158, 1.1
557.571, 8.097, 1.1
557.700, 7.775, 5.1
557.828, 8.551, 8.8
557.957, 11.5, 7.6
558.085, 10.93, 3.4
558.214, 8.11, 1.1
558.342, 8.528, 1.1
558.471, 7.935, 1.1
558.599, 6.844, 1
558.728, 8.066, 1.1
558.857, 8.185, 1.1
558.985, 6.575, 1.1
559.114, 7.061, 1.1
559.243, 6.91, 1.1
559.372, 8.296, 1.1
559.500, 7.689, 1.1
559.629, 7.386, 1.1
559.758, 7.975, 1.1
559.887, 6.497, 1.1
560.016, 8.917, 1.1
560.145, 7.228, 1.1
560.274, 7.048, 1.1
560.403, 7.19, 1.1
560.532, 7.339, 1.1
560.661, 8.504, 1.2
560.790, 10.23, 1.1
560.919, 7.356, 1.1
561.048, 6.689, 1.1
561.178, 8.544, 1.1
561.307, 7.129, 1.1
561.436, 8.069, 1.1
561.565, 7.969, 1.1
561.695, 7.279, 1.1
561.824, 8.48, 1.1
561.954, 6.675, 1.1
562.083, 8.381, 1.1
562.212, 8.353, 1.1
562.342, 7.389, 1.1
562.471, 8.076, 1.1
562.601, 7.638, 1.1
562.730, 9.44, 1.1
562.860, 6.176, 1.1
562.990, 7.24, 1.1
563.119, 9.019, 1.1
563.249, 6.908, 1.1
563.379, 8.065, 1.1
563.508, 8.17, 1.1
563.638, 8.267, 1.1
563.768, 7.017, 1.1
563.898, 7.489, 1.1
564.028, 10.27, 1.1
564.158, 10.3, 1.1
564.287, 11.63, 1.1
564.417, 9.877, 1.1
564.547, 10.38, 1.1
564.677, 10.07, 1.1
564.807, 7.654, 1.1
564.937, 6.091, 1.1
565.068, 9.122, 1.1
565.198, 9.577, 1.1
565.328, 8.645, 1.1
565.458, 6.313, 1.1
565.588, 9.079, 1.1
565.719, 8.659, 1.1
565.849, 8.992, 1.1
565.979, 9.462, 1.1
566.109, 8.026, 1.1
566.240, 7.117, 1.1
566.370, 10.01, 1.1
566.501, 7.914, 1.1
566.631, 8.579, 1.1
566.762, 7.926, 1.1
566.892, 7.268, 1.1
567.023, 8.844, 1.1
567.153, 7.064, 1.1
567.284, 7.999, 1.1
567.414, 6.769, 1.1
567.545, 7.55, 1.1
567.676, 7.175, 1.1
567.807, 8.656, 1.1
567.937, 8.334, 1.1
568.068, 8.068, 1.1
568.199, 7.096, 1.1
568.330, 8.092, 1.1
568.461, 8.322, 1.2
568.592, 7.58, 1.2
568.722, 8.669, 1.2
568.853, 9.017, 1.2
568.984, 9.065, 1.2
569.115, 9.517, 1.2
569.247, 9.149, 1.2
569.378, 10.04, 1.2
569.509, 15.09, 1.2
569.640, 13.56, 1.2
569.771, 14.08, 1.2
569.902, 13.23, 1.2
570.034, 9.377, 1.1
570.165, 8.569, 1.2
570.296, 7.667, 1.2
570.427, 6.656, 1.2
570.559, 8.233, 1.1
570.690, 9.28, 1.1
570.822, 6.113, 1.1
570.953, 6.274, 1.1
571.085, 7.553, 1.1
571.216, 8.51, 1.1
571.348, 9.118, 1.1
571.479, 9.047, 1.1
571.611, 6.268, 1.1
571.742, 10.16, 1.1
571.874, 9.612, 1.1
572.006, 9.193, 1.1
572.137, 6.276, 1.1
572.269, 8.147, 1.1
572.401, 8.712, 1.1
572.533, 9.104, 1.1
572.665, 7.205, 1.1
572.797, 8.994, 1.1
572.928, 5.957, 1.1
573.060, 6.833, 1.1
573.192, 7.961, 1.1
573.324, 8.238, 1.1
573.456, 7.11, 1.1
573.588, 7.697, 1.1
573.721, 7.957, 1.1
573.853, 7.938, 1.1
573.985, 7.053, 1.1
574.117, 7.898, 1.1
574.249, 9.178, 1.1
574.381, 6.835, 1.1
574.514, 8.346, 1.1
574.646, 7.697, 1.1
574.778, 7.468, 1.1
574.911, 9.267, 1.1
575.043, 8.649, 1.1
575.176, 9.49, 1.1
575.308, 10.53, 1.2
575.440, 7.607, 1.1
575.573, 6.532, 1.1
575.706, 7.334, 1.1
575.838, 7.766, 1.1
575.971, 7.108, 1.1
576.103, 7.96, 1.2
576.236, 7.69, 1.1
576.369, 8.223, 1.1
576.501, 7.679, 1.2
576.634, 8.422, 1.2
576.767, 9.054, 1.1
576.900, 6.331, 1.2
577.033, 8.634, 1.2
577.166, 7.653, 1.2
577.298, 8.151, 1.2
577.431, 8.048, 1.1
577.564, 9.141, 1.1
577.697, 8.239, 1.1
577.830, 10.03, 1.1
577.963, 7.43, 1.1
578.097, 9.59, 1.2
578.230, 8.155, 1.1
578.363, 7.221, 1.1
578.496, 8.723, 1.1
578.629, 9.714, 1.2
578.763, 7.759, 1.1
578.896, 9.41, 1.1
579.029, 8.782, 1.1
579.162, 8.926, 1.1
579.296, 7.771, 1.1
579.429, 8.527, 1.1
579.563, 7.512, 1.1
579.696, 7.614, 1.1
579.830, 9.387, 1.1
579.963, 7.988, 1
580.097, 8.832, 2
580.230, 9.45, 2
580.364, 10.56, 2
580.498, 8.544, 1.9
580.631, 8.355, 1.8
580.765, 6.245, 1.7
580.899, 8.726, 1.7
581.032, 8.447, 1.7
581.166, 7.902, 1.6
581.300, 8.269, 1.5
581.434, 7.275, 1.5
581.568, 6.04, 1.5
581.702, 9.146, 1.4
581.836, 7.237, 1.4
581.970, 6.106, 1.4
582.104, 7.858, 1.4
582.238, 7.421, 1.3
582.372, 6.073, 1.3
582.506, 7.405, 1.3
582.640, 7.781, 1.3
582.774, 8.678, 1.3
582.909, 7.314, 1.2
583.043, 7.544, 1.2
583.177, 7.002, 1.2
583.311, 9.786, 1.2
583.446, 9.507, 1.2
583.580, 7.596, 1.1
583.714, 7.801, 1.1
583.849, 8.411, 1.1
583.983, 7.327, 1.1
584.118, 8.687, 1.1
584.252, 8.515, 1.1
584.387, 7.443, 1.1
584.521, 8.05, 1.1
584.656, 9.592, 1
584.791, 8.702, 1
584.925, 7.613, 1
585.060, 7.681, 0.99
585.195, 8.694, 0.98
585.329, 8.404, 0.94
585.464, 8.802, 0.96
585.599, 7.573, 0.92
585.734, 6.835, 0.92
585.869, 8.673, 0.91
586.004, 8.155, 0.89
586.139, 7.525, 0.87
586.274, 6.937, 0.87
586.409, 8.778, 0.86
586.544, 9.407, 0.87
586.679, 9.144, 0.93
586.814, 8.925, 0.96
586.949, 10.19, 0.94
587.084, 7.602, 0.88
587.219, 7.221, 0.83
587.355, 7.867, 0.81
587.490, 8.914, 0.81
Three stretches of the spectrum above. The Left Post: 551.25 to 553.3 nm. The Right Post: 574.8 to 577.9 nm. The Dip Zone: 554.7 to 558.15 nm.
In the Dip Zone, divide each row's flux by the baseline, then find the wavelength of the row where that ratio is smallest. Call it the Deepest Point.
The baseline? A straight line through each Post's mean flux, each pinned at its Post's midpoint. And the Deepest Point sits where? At 555.137 nm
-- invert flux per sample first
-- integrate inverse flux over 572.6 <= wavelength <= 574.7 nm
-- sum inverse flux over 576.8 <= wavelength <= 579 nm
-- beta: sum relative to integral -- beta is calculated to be 7.0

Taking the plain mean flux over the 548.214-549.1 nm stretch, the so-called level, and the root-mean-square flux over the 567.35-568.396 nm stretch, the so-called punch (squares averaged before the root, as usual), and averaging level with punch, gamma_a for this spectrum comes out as 8.29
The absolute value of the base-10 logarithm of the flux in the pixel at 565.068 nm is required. 0.960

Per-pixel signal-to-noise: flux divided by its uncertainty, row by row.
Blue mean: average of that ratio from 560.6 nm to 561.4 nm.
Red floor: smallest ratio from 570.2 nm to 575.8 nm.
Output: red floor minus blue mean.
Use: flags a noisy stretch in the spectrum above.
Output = -1.8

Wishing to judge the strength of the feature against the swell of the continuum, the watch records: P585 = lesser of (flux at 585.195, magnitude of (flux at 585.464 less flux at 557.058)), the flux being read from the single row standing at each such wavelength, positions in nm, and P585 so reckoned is 0.84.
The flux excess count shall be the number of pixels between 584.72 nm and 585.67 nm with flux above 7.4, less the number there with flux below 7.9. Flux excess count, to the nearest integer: 4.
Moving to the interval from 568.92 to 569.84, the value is 7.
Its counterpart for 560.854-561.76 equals -1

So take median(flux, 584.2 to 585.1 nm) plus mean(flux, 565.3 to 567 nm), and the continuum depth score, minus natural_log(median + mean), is -2.79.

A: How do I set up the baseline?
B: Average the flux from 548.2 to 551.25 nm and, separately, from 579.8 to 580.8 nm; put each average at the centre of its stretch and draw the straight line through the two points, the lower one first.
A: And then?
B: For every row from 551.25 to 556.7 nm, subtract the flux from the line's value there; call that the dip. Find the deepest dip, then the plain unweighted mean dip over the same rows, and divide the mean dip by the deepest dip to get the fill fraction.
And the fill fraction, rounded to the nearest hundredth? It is 0.14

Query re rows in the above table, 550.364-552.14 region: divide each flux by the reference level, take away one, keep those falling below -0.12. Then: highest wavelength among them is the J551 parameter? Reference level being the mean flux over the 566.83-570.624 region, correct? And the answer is 552.078 nm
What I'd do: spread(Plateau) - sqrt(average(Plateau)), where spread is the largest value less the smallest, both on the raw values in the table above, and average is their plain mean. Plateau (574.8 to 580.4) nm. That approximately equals 1.3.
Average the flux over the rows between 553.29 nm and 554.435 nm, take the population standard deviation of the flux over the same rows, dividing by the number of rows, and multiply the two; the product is 10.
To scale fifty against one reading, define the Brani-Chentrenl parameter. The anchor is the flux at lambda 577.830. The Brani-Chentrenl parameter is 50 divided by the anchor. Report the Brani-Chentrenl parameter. 5.0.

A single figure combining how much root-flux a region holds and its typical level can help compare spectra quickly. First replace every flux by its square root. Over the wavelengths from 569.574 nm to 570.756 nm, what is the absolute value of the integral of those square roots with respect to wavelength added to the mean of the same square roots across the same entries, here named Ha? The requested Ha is 7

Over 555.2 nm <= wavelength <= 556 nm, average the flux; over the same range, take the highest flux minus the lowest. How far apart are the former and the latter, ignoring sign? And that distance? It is 5.7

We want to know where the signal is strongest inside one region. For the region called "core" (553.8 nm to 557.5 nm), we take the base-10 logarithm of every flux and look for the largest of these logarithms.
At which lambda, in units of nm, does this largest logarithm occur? 557.315 nm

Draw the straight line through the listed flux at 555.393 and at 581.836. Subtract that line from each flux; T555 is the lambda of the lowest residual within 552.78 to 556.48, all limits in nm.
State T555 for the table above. 554.116 nm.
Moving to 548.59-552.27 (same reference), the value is 552.078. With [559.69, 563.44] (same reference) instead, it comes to 562.860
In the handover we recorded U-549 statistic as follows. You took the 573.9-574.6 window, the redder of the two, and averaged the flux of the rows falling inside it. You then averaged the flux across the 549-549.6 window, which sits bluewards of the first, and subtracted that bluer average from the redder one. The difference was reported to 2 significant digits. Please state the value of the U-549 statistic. -1.2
